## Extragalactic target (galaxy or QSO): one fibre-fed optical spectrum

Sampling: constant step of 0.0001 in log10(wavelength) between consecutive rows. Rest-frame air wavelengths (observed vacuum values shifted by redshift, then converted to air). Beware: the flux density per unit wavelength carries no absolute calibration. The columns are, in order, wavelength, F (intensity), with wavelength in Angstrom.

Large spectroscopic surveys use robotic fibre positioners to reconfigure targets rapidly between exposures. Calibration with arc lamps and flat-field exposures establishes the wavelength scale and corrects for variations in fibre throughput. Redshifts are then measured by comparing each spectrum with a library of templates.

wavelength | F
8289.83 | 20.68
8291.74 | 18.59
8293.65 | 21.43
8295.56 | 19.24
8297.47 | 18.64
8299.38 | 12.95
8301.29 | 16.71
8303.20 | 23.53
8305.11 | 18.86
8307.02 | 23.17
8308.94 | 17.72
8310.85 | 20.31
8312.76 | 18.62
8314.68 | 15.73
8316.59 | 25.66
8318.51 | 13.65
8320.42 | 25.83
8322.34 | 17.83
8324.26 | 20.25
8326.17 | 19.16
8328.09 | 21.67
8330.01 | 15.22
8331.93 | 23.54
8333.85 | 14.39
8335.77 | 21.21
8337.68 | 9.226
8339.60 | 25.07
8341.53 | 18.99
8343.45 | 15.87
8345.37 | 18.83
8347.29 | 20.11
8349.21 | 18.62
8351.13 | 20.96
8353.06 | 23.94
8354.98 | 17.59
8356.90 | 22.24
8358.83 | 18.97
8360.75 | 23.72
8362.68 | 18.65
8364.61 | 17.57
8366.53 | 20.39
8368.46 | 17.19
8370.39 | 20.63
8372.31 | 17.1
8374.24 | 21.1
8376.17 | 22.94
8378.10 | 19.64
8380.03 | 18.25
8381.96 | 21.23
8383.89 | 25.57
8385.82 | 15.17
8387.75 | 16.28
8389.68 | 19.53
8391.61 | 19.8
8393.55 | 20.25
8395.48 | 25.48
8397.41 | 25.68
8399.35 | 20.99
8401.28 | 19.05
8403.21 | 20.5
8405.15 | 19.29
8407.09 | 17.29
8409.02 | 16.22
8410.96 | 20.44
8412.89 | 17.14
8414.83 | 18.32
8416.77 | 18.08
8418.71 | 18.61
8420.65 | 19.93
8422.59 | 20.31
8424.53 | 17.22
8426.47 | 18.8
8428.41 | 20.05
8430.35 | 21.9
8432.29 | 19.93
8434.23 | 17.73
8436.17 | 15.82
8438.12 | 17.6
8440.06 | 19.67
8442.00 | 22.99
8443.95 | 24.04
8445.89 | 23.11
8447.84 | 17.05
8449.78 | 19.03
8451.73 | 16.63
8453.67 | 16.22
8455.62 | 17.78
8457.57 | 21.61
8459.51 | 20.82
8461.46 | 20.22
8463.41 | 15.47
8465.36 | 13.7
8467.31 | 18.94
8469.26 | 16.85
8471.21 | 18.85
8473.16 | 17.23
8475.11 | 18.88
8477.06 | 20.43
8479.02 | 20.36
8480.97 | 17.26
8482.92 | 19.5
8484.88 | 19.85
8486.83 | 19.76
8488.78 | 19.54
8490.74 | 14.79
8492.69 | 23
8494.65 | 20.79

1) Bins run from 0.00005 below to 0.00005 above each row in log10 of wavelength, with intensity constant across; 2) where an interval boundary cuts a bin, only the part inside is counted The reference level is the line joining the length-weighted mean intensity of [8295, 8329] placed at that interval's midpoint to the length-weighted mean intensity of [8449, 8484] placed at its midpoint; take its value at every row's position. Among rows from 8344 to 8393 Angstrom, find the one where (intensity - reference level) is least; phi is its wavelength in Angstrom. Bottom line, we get 8385.82 Angstrom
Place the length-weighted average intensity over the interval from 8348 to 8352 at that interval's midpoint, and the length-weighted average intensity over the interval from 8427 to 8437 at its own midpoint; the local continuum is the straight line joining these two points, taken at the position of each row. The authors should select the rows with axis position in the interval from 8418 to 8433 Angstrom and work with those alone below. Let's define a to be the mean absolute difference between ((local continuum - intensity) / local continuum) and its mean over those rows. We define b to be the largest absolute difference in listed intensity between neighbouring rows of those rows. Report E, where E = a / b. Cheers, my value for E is 0.018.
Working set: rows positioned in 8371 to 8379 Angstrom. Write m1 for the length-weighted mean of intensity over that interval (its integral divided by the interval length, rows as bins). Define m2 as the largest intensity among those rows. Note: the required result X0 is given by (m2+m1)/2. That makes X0 21.6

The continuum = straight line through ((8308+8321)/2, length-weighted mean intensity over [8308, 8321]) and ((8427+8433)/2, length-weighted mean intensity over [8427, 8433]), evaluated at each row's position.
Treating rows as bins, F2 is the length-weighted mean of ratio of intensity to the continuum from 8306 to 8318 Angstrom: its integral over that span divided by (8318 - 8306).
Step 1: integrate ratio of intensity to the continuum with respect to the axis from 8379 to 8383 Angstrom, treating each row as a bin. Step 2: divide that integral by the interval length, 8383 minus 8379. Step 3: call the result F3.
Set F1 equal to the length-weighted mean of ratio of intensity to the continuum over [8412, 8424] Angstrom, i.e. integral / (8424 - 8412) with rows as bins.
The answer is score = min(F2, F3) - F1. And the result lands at 0.07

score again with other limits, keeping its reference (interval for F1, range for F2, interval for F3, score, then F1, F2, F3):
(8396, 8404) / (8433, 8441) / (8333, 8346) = -0.21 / 1.08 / 0.86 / 0.90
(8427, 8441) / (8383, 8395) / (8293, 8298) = 0.05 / 0.92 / 0.97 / 1.02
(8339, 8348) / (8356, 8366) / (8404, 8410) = -0.12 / 0.99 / 1.02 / 0.87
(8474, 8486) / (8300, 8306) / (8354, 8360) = 0.07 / 0.92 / 1.00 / 1.00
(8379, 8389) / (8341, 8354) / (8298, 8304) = -0.05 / 0.96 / 0.99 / 0.91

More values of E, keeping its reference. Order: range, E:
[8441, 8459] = 0.024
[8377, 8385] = 0.026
